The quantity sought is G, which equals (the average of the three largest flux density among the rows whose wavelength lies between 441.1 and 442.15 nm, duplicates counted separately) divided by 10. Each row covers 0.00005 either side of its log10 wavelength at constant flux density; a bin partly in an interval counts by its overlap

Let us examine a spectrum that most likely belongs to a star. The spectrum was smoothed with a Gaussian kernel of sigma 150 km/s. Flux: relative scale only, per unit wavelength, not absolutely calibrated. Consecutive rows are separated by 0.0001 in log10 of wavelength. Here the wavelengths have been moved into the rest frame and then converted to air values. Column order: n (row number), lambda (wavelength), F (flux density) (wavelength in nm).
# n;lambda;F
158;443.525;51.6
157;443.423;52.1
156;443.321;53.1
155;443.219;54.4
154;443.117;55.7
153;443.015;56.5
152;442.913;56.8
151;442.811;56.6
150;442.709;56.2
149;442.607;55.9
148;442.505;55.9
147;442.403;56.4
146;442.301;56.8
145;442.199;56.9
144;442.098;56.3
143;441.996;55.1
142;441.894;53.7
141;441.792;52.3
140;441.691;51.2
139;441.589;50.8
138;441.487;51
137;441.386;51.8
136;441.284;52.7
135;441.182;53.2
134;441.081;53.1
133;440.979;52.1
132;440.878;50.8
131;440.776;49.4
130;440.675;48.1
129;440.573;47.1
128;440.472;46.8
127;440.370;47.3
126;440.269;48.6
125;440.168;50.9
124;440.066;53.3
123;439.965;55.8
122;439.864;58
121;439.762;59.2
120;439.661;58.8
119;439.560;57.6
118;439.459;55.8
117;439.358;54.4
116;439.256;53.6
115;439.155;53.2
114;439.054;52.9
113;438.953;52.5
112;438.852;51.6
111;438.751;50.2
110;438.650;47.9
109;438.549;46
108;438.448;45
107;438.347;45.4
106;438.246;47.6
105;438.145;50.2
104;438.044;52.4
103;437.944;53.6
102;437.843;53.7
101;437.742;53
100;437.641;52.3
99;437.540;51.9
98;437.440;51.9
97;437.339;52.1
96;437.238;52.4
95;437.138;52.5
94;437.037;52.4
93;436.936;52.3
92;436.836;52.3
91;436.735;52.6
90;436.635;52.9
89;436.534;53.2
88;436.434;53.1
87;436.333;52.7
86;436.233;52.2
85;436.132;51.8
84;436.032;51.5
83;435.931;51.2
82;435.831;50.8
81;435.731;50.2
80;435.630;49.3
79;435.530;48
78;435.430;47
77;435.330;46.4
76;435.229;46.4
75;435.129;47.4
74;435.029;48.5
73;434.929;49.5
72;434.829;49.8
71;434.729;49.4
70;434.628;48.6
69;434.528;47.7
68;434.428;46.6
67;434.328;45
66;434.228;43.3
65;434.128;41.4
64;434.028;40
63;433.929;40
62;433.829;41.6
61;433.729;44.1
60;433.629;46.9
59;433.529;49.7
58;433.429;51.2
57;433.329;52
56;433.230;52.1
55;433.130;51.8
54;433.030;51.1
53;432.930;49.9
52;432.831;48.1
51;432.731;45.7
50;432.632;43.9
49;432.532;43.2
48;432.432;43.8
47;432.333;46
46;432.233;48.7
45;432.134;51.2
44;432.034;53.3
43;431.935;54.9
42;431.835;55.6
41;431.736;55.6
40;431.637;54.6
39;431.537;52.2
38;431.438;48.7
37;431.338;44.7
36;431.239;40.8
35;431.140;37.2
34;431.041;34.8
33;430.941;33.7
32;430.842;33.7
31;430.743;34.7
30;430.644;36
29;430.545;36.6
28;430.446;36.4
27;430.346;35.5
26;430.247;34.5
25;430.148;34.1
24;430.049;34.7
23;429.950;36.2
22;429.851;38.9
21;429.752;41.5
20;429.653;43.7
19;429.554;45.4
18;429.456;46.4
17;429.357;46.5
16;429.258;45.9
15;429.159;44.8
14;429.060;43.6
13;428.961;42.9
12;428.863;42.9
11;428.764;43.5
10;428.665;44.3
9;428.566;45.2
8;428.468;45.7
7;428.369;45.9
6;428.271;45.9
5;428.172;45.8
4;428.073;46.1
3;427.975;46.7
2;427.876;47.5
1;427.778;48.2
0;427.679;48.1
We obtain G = 5.50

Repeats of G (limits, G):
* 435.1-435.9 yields 5.01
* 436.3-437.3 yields 5.31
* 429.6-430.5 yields 4.14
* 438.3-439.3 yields 5.32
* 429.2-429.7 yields 4.63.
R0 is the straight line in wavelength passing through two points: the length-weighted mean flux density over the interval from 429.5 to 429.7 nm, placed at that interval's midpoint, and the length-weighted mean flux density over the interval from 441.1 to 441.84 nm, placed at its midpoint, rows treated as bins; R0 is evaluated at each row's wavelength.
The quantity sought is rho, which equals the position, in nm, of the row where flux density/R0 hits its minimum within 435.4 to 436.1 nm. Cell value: 435.430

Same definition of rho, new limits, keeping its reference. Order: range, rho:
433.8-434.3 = 434.028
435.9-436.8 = 435.931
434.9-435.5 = 435.330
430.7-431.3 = 430.941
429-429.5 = 429.060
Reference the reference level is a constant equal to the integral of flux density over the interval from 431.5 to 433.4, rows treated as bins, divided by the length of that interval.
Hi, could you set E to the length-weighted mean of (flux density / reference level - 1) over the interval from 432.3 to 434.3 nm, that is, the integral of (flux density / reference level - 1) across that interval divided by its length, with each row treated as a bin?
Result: -0.08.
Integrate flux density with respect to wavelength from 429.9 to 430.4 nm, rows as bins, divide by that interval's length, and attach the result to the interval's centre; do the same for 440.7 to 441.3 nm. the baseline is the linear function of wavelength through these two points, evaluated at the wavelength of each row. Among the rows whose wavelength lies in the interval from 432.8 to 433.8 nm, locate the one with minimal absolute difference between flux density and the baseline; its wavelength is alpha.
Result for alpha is 433.729 nm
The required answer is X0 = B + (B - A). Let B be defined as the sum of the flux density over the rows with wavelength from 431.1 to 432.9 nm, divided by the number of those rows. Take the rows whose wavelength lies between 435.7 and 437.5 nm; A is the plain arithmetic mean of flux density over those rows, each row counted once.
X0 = 44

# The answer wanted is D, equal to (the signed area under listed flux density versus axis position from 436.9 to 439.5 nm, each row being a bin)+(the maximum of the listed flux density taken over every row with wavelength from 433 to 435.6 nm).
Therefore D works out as 186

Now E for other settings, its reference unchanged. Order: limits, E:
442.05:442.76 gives 0.12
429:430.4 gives -0.19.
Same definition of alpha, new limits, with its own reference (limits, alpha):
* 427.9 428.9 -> 428.863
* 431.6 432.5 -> 432.432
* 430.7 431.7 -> 431.140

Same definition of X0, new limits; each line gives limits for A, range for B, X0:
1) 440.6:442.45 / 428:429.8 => 37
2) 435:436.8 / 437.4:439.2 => 51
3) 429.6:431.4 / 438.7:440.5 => 70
